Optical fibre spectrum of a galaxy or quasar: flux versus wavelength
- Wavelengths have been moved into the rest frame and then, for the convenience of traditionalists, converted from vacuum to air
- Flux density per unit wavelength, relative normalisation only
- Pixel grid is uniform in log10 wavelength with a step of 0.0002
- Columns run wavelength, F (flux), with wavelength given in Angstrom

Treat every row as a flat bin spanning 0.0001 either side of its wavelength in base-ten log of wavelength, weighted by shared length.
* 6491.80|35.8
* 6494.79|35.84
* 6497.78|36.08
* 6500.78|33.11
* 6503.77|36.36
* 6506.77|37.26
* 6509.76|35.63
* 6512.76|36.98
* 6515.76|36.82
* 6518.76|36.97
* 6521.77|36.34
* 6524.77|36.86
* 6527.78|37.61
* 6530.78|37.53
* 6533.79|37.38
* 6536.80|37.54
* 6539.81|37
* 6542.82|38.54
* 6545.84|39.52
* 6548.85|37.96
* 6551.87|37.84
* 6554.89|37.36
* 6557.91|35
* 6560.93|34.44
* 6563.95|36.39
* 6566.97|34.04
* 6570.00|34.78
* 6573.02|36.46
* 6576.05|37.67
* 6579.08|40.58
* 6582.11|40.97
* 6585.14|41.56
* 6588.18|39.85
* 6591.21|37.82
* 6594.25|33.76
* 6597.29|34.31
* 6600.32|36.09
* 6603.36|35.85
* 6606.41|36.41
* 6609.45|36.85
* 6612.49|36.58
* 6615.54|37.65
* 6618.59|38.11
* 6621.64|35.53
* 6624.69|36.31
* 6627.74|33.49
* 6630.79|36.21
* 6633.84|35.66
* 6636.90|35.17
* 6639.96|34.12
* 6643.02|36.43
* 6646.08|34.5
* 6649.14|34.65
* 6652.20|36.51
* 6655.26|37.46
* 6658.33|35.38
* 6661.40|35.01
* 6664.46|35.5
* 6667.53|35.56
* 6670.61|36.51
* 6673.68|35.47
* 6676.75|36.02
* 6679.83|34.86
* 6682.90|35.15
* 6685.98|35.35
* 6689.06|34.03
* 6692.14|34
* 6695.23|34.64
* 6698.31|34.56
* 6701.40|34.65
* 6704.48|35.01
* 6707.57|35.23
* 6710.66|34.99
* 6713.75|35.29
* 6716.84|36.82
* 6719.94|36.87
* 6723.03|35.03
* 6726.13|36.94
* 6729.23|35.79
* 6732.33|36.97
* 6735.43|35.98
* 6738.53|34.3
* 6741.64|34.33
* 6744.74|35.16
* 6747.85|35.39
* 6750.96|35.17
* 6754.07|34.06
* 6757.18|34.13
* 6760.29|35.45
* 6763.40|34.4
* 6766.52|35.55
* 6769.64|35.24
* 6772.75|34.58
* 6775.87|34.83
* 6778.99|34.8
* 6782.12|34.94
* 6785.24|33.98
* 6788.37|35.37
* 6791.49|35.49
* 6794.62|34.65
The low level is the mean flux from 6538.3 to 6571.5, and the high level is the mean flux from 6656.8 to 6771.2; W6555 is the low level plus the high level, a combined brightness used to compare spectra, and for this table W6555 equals 71.9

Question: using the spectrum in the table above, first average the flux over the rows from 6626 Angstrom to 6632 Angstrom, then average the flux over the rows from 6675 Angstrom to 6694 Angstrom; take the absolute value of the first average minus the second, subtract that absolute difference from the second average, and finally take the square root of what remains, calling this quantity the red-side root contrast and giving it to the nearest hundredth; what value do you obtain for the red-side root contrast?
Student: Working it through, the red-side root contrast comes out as 5.90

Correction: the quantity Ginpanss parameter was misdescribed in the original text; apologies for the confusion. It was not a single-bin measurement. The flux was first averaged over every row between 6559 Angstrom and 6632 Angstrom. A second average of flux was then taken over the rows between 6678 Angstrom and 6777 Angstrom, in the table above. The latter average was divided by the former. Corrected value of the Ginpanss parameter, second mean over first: 0.957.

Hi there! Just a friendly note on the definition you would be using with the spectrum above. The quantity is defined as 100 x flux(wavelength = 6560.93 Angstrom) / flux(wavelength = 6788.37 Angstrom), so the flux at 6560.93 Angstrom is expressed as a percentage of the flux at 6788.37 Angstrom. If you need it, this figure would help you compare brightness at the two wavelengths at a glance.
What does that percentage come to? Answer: 97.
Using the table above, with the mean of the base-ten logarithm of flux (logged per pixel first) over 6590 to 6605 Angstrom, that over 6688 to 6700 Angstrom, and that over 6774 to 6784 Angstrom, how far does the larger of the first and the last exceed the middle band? 0.015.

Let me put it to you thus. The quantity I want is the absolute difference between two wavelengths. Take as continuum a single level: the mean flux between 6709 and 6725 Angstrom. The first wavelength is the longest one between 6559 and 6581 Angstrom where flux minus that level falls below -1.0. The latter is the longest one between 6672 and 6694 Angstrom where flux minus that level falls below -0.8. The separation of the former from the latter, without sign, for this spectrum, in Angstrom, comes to 122.1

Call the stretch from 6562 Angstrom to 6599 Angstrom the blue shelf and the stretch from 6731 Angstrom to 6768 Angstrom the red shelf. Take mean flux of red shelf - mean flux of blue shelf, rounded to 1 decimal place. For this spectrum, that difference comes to -2.3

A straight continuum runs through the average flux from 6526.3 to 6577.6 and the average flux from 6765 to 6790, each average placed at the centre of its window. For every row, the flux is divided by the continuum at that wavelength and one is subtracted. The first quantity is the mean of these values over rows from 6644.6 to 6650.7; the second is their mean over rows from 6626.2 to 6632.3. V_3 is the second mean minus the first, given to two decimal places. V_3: 0.00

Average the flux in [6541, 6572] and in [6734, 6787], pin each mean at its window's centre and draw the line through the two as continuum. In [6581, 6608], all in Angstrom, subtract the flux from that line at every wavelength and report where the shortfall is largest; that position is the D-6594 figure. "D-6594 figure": 6594.25 Angstrom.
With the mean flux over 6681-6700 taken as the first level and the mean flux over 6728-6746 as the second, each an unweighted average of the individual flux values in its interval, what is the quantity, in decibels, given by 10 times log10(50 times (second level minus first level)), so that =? 16.0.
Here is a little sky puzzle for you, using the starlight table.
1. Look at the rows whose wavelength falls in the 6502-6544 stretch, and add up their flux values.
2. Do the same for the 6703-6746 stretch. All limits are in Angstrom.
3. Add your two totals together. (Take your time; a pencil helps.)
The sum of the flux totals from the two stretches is 1018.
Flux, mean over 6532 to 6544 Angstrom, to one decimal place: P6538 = 37.6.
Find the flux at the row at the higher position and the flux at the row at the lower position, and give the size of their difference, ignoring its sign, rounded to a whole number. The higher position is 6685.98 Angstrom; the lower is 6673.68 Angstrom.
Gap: 0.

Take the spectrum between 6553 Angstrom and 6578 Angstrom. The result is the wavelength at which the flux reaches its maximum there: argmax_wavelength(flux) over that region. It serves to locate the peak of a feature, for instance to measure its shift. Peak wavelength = 6576.05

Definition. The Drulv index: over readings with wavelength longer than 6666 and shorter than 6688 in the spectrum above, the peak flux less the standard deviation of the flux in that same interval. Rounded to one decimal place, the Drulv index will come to 36.0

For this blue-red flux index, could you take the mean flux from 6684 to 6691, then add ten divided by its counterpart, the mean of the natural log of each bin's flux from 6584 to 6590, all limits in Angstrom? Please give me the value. 37.4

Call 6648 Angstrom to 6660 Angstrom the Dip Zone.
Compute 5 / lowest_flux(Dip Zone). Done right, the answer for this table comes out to 0.144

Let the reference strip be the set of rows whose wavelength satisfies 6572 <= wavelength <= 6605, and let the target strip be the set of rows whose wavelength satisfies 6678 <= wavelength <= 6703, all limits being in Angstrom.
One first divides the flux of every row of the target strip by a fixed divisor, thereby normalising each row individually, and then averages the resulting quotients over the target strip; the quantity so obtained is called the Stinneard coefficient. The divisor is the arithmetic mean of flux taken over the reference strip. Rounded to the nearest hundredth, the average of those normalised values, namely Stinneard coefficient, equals 0.92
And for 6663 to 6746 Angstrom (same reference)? 0.94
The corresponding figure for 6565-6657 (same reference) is 0.97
